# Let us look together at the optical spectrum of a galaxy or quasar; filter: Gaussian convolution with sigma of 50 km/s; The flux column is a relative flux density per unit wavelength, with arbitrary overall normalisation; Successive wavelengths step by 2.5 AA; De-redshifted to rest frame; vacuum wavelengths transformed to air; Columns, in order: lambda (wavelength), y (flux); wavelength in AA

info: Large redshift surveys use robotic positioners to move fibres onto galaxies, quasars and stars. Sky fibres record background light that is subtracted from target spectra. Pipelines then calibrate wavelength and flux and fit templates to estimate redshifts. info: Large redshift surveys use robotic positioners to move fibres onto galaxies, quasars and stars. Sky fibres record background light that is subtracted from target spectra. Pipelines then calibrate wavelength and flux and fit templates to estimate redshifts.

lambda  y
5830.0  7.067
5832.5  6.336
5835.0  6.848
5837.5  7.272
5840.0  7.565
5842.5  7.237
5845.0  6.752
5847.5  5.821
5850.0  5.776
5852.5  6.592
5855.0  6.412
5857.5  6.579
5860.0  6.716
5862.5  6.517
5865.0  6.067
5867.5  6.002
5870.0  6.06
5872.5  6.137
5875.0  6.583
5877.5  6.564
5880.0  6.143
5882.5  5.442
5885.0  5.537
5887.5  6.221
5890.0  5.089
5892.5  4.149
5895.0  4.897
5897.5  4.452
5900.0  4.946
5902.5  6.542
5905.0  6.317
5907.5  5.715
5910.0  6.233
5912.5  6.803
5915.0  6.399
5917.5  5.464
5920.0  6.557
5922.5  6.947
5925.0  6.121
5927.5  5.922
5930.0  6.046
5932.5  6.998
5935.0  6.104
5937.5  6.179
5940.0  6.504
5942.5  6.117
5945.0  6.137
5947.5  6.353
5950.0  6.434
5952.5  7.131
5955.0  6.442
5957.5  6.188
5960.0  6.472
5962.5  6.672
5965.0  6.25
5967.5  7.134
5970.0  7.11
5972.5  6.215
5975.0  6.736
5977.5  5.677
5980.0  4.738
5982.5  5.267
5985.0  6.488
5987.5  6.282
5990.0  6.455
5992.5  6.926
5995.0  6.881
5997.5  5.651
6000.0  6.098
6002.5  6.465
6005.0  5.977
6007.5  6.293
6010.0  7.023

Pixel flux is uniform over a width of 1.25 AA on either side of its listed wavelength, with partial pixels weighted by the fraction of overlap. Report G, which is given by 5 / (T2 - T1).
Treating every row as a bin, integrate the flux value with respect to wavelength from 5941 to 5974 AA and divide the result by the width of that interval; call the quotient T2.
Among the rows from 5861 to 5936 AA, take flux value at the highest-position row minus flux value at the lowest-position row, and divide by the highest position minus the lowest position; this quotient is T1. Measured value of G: 0.77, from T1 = -0.006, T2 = 6.5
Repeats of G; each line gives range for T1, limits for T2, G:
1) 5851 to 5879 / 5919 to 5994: 0.79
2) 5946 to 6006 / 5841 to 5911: 0.83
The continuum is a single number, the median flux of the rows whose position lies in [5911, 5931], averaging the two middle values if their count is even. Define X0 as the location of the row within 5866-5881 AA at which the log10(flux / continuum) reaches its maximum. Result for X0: 5875.0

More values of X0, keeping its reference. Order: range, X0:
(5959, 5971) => 5967.5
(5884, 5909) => 5902.5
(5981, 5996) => 5992.5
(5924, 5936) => 5932.5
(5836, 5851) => 5840.0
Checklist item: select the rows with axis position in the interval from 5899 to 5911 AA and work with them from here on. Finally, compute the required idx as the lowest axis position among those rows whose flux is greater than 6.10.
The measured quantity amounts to 5902.5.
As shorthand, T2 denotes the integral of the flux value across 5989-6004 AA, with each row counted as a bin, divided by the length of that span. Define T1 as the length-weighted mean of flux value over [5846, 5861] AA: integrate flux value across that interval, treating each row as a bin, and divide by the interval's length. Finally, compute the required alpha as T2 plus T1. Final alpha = 12.7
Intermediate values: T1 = 6.32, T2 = 6.40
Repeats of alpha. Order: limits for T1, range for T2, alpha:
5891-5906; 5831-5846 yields 12.2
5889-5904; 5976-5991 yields 10.9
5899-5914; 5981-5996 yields 12.5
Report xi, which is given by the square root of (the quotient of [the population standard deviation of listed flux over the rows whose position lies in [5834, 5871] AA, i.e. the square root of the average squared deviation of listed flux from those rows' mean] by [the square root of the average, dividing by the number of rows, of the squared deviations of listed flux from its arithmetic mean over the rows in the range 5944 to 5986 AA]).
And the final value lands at 0.92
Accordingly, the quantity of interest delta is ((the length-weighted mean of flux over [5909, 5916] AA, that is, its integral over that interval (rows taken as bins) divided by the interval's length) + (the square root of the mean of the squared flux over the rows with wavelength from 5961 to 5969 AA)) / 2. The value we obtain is 6.6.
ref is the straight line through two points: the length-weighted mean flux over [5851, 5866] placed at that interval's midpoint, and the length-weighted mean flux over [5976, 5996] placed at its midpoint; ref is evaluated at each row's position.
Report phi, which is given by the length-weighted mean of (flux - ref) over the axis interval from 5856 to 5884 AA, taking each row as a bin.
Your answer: -0.19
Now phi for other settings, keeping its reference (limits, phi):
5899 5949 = -0.05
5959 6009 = 0.20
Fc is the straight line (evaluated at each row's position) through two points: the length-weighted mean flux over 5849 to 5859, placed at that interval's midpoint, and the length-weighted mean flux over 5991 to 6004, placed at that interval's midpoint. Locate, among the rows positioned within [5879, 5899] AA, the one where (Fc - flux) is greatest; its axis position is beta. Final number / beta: 5892.5 AA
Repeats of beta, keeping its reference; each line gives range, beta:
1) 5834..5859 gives 5850.0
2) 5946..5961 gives 5957.5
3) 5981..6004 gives 5982.5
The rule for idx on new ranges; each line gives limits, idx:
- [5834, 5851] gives 5835.0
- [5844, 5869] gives 5845.0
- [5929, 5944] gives 5932.5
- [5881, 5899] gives 5887.5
